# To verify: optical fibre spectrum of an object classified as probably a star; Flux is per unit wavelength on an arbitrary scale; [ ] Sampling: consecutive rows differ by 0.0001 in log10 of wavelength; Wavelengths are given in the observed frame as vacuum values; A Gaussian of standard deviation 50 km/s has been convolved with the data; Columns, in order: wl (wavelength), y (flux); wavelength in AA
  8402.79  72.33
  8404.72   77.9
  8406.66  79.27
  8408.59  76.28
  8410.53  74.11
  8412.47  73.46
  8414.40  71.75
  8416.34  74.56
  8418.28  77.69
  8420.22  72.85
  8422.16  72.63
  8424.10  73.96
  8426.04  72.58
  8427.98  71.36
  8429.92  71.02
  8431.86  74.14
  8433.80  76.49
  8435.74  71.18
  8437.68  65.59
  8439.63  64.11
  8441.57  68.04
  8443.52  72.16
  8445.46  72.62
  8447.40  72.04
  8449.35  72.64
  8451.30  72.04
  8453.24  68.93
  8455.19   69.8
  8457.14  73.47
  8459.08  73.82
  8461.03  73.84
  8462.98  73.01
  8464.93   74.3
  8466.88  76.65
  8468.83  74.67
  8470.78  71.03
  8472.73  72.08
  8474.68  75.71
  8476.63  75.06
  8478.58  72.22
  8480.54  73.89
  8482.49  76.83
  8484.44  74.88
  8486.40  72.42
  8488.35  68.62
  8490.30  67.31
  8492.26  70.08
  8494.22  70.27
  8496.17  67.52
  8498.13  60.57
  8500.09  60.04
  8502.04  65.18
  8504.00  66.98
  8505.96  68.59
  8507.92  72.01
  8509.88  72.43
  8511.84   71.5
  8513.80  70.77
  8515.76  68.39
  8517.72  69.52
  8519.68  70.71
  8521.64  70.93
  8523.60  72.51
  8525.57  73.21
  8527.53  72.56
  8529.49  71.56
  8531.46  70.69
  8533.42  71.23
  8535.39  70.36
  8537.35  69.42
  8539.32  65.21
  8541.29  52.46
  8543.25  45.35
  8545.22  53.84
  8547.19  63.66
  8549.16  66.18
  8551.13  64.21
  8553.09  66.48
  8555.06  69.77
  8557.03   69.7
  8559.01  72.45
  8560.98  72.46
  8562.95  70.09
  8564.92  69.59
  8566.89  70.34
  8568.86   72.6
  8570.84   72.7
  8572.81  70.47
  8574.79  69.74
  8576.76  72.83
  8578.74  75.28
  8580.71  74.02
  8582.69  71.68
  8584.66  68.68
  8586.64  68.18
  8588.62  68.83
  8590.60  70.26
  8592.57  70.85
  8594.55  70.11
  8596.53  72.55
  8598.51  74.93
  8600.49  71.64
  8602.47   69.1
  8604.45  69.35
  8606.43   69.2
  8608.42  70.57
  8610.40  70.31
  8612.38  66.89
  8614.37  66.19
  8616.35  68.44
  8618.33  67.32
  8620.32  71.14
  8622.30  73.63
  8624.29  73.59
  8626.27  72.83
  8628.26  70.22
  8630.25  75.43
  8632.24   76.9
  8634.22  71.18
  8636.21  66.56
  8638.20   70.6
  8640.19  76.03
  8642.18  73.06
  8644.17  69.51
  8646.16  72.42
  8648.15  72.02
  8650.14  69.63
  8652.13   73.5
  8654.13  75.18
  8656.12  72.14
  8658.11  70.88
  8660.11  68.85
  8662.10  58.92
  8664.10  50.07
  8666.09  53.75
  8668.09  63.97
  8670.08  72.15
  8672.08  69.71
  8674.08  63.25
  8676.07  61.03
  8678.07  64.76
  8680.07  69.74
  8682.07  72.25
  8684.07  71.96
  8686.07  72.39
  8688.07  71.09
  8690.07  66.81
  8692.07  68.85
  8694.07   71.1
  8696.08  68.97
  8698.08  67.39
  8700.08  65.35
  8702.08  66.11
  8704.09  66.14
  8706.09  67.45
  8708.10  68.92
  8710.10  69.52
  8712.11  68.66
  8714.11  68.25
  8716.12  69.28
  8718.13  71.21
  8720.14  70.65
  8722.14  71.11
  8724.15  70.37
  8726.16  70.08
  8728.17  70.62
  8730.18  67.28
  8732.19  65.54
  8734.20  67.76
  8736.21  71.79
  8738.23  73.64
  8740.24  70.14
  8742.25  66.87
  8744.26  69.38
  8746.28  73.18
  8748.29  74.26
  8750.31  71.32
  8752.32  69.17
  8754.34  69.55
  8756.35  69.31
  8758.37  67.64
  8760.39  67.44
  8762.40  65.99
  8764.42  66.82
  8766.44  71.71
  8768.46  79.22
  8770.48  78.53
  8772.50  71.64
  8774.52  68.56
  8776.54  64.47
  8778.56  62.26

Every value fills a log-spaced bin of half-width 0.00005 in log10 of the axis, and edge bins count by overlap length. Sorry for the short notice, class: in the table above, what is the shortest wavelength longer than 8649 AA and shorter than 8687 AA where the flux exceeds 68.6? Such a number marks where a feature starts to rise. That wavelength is 8650.14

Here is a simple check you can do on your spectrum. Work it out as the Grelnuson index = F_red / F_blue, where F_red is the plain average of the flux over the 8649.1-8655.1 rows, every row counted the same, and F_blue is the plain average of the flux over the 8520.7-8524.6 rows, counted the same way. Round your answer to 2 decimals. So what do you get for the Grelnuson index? 1.01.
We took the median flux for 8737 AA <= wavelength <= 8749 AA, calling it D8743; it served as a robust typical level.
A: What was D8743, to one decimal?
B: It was 71.7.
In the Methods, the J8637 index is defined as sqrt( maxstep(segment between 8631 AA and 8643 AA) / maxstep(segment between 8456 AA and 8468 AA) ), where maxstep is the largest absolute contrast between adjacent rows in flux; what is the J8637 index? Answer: 1.56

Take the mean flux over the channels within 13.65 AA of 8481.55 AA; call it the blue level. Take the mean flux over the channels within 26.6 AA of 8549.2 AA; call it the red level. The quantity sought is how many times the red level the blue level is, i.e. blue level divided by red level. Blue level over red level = 1.07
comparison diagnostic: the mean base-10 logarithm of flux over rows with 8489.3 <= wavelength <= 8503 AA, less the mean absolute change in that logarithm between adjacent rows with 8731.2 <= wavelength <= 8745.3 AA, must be 1.80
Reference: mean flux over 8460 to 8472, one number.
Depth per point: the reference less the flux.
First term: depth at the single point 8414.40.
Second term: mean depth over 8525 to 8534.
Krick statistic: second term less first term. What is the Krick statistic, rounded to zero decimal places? 0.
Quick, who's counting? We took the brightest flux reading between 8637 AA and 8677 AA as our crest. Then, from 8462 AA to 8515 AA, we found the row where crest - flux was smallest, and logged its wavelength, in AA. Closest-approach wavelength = 8482.49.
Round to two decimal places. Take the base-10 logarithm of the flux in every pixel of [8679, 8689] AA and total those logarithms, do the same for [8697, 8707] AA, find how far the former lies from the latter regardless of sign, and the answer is 0.16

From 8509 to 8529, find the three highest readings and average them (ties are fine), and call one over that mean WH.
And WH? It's 0.0137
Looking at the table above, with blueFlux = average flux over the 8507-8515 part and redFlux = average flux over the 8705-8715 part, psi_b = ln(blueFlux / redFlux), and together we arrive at 0.04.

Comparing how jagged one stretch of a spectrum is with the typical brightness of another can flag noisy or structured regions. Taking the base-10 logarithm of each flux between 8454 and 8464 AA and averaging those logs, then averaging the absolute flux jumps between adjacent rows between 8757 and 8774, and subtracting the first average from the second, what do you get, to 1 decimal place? 1.3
